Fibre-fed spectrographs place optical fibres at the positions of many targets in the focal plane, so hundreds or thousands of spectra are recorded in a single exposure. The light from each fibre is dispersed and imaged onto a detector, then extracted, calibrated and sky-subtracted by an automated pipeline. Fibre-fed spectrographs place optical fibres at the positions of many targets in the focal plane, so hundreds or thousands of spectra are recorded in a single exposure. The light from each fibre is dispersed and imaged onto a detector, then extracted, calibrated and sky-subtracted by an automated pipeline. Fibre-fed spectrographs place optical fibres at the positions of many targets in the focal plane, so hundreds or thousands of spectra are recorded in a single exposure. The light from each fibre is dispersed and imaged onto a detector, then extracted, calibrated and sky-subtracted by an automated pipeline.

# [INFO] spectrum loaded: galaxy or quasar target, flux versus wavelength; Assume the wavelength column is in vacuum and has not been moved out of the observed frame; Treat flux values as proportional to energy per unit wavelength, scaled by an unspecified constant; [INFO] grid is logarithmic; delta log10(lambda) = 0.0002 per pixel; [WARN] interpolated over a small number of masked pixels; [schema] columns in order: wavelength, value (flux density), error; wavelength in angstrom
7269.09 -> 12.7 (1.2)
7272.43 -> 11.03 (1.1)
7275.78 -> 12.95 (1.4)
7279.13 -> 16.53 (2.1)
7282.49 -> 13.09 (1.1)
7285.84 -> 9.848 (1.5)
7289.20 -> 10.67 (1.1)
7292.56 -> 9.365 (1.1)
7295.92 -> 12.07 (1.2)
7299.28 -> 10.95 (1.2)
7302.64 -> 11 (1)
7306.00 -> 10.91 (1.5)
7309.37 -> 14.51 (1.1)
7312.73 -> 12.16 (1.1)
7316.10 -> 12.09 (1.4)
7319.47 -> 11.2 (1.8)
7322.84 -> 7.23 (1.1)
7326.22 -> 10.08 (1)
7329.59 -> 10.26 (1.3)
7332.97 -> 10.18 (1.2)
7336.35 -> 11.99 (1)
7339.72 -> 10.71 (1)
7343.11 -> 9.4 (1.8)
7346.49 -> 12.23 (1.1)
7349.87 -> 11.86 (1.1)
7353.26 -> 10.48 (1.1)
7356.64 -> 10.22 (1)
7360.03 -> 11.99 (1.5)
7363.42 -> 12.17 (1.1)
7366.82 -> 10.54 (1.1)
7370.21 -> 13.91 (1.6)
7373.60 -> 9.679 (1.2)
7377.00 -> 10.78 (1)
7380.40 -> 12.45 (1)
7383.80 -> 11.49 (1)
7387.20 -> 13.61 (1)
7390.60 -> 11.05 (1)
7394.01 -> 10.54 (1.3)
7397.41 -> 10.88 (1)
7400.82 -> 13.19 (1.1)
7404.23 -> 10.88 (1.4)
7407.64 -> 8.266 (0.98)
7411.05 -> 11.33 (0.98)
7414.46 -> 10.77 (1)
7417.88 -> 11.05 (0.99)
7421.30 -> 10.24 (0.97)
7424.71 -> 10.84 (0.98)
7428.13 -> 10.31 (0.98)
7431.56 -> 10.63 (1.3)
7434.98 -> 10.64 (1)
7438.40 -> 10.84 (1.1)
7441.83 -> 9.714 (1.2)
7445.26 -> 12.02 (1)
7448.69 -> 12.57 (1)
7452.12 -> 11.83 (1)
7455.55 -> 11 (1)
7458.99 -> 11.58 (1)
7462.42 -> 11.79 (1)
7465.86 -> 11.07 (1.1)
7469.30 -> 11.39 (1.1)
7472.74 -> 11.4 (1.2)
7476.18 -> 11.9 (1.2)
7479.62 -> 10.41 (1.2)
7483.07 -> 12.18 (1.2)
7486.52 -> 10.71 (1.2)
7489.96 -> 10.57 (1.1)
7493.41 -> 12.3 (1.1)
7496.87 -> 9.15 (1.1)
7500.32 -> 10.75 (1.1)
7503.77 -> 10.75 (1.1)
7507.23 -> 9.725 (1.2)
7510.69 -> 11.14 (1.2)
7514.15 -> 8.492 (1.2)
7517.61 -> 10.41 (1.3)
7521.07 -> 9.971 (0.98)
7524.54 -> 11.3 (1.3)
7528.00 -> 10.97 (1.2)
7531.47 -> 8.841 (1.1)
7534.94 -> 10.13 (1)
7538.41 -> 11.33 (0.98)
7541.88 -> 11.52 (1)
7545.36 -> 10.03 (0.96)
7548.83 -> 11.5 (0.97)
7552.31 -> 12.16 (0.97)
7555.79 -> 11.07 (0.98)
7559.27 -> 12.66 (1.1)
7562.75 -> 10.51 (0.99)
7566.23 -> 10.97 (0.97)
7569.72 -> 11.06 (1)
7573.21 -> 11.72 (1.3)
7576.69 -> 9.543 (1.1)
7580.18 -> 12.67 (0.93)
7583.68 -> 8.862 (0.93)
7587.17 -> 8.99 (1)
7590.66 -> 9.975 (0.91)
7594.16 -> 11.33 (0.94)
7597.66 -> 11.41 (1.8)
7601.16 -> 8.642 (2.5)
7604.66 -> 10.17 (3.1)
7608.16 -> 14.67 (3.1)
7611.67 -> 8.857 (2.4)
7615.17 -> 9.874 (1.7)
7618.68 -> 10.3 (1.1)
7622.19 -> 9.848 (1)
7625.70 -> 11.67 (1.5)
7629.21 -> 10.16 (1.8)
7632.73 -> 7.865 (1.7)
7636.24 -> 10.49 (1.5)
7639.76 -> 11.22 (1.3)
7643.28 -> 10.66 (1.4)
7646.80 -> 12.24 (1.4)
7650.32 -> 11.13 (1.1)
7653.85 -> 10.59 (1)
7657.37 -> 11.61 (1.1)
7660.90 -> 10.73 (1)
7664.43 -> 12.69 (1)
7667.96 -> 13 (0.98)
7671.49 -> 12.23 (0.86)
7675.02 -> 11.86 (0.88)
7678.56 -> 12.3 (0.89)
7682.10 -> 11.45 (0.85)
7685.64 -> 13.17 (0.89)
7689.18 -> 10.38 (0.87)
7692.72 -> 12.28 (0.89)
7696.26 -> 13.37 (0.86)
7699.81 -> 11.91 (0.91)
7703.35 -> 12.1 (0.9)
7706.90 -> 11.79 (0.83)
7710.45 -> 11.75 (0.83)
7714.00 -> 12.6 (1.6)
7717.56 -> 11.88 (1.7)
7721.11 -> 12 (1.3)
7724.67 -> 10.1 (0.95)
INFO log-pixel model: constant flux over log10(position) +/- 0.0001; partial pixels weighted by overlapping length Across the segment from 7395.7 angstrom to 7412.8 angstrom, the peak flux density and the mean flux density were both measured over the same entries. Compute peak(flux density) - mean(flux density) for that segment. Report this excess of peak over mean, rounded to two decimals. 2.28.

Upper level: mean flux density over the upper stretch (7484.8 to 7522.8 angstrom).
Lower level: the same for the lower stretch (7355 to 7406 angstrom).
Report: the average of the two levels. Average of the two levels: 11.0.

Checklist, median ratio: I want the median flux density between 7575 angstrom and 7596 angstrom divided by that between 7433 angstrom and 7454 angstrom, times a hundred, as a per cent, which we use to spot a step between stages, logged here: 86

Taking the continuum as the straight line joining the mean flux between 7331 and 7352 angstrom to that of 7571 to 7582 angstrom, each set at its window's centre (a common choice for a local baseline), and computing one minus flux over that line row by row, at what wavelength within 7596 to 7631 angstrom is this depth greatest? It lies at 7601.16 angstrom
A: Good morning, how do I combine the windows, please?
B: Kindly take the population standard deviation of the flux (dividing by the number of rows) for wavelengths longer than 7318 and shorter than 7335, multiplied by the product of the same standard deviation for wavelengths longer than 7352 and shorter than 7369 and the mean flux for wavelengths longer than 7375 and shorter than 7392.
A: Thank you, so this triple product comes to 13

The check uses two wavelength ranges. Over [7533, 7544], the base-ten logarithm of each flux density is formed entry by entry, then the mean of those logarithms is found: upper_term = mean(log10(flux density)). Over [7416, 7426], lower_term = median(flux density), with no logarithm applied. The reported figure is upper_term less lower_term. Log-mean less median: -9.80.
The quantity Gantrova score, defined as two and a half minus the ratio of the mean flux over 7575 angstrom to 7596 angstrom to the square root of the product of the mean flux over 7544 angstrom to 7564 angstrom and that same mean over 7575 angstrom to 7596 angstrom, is 1.55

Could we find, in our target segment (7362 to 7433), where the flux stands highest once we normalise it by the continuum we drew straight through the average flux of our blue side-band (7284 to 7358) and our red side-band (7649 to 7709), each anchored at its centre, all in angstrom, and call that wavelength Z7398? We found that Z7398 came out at 7370.21 angstrom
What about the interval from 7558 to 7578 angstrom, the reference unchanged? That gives 7559.27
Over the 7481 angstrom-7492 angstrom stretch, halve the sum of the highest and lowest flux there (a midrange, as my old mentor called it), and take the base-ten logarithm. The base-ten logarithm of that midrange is 1.06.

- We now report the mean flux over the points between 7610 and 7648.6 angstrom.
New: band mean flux 10.3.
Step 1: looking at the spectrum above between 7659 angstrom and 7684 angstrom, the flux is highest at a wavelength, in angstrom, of 7667.96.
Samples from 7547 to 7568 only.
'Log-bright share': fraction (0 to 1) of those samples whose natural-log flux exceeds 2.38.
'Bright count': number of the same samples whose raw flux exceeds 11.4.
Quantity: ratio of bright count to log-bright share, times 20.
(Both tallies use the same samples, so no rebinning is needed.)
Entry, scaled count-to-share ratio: 72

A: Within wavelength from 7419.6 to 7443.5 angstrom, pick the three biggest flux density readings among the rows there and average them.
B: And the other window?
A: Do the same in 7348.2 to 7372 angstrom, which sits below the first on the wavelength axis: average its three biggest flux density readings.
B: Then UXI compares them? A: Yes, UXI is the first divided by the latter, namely 0.85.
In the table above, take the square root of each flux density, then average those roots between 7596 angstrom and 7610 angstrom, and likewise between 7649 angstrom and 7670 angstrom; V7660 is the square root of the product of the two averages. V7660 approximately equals 3.37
